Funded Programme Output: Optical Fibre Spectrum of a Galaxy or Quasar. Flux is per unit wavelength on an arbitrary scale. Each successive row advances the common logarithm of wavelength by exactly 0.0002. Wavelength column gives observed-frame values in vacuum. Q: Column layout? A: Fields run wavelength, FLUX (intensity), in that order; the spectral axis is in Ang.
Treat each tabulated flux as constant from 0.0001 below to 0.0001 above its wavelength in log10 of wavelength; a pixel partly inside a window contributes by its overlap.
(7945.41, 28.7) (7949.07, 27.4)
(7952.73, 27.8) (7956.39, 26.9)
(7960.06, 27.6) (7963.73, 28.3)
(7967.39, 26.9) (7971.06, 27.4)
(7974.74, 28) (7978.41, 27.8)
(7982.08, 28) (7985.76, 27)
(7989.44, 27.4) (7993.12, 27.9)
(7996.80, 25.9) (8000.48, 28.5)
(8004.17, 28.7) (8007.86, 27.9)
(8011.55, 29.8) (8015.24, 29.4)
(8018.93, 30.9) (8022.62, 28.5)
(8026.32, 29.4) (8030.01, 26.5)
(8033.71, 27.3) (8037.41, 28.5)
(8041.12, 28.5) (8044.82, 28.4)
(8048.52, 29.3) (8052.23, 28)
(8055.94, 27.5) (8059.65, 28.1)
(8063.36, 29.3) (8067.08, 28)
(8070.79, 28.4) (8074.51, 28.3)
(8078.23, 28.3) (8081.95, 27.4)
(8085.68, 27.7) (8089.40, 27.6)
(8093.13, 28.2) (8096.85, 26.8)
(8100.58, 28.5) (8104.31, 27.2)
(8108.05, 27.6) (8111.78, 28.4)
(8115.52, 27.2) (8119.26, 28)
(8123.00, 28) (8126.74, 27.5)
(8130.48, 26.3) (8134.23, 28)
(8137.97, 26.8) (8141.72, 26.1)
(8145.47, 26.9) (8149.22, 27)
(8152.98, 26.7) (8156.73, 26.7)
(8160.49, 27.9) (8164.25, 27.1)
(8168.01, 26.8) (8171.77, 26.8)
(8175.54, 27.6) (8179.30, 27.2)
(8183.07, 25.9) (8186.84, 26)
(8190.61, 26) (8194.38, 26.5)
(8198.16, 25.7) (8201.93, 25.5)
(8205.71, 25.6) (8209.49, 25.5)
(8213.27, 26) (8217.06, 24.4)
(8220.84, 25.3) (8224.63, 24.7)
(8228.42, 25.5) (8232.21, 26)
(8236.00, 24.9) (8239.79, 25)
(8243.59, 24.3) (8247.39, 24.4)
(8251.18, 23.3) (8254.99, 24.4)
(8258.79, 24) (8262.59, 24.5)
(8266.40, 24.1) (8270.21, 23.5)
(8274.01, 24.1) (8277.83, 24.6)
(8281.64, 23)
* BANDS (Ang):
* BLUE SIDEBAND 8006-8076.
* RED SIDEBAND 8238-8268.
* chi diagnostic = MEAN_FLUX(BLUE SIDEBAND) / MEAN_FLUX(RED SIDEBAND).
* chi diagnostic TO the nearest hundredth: 1.18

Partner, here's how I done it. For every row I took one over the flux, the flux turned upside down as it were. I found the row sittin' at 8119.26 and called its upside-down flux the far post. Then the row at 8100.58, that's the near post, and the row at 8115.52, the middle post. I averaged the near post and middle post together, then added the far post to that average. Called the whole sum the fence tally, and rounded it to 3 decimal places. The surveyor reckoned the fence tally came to 0.072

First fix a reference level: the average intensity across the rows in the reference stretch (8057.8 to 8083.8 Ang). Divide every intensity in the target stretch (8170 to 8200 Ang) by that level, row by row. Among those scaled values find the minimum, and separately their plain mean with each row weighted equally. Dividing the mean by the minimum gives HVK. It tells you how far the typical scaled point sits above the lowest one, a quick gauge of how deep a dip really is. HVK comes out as 1.03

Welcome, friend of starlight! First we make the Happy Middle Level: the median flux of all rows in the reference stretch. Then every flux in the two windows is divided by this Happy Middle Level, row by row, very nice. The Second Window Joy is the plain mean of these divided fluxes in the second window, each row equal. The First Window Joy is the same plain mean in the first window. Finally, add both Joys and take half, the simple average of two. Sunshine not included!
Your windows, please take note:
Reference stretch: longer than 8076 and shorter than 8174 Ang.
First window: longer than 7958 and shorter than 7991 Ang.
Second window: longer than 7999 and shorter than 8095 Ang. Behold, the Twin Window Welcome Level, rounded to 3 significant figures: 1.03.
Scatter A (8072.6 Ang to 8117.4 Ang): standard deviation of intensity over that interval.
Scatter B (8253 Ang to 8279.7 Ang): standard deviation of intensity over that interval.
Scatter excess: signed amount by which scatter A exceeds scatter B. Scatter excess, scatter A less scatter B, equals 0.19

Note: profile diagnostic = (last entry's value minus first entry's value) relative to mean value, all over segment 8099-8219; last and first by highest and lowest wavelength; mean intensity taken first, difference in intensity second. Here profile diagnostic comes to -0.153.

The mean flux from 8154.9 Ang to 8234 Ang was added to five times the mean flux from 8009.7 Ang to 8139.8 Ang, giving 167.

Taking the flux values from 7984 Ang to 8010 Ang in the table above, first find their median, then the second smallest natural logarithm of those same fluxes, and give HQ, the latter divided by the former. 0.118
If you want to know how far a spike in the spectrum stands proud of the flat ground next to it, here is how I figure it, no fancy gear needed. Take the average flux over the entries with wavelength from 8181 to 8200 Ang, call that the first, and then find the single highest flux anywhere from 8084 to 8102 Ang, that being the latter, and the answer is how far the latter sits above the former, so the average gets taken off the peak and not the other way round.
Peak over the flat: 2.5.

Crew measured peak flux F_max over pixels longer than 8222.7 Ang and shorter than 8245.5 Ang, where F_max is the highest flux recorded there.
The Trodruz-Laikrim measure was 26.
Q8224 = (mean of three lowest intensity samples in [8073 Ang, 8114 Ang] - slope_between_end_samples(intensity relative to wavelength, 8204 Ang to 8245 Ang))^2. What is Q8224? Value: 738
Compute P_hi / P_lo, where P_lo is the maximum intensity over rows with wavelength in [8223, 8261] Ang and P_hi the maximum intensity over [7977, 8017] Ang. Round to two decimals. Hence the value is 1.15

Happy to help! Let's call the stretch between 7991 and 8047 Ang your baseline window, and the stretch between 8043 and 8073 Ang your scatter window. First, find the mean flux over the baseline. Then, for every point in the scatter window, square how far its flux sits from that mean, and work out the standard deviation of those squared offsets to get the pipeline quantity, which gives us 0.4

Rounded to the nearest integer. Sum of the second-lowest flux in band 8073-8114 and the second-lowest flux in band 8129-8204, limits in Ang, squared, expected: 2798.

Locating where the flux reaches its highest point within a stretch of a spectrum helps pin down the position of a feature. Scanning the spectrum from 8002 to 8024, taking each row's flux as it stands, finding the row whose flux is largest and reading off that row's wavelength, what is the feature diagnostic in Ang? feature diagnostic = 8018.93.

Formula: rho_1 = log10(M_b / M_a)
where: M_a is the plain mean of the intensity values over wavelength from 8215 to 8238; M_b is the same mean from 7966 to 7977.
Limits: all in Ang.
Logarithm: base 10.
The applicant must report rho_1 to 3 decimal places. 0.038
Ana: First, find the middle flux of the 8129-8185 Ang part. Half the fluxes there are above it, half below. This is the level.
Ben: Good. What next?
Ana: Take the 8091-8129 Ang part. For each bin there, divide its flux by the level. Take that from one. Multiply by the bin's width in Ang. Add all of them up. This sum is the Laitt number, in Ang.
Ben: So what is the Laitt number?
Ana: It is -1.3 Ang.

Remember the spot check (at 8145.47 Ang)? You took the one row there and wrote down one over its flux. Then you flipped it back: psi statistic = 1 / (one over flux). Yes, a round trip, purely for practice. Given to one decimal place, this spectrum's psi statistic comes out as 26.9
